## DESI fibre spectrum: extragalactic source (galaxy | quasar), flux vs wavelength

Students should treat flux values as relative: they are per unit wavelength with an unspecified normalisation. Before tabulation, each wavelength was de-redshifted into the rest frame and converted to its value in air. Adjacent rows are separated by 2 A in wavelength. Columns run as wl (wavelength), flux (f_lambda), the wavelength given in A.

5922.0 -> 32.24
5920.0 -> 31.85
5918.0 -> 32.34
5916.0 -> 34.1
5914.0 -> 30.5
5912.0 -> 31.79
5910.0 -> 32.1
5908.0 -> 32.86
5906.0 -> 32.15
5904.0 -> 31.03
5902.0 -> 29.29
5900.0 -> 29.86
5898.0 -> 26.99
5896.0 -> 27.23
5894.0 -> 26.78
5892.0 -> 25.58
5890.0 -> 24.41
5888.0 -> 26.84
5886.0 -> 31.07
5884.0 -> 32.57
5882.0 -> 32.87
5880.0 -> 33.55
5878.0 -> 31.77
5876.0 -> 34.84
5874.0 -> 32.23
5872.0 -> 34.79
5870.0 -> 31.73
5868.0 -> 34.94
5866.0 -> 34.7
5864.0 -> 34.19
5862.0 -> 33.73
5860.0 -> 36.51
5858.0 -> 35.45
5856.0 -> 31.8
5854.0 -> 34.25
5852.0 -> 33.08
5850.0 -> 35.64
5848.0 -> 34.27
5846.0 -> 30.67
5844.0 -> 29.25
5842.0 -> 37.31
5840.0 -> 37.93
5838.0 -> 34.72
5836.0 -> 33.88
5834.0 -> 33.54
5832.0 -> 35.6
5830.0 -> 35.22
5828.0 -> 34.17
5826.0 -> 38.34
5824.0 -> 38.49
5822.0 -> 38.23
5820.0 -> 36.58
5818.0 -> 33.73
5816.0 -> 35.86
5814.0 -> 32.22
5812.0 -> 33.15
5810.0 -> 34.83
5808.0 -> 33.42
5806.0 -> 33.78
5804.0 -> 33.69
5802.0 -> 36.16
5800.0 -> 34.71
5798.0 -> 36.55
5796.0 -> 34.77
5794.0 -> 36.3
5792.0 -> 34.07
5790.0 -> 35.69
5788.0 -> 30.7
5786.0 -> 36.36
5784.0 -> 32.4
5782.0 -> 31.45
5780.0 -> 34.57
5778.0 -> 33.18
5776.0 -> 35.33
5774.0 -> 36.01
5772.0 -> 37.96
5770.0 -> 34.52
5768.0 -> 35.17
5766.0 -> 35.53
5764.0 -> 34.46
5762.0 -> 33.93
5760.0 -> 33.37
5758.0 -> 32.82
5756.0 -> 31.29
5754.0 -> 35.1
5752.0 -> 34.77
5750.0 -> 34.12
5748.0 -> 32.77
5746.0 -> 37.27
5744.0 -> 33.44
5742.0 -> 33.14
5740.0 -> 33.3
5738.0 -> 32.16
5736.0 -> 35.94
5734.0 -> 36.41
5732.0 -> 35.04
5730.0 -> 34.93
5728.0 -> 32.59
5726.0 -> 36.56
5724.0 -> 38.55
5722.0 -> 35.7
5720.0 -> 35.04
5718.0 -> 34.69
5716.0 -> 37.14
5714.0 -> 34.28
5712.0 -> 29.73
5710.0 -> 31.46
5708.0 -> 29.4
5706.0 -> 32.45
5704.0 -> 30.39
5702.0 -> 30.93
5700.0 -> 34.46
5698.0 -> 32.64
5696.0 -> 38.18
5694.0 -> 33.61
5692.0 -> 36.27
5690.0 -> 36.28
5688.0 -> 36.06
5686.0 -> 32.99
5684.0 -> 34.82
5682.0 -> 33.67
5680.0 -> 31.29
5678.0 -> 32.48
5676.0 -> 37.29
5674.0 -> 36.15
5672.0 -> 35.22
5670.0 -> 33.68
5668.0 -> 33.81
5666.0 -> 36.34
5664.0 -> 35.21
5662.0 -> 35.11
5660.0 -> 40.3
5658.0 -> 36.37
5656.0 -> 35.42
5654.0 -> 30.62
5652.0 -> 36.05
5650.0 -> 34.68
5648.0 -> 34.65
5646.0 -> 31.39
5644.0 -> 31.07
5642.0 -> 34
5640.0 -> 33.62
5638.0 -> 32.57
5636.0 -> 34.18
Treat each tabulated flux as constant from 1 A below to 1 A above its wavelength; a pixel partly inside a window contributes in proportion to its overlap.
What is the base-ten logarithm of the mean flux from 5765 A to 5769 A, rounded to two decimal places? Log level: 1.55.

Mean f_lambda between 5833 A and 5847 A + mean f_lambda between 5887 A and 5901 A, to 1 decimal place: 60.7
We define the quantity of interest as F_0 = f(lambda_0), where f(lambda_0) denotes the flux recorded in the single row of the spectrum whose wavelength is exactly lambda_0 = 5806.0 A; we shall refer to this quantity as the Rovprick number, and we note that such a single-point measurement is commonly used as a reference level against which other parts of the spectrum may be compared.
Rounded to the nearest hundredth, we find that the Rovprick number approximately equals 33.78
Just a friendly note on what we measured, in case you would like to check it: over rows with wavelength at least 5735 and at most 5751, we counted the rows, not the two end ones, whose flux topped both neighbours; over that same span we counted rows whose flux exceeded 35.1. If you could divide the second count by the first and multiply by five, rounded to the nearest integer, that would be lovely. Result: 5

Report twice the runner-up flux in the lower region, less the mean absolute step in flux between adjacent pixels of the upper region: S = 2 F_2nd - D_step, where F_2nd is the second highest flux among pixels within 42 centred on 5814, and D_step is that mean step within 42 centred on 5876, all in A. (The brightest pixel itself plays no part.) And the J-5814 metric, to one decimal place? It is 74.8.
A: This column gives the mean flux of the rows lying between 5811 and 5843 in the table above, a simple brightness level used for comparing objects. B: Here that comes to 35.6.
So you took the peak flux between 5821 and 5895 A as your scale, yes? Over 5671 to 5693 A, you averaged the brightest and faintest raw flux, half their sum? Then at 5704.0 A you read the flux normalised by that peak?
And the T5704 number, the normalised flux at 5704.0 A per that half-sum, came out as 0.0230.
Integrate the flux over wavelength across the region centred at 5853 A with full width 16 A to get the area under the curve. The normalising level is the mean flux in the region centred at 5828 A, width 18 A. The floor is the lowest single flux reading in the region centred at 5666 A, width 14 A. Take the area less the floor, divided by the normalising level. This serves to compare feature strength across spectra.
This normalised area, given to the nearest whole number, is 14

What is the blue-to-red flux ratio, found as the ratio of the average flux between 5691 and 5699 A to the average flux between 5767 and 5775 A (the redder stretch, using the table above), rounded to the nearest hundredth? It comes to 0.98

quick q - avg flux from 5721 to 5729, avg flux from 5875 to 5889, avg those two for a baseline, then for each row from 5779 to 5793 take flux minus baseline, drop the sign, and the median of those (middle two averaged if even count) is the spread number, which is 1.8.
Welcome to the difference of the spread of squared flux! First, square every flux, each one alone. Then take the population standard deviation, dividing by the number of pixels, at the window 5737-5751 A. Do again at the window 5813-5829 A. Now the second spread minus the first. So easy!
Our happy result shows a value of 51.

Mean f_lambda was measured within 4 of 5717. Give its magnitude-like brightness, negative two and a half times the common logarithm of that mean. -3.869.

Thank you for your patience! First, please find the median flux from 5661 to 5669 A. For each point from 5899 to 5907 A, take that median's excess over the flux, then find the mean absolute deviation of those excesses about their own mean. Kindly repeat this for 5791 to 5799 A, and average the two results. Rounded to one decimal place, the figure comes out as 1.0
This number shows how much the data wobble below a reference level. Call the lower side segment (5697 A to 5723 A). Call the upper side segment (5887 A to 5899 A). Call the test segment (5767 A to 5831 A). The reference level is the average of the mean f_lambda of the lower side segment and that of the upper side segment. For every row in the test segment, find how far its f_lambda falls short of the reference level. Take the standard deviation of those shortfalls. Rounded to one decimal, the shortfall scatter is 1.9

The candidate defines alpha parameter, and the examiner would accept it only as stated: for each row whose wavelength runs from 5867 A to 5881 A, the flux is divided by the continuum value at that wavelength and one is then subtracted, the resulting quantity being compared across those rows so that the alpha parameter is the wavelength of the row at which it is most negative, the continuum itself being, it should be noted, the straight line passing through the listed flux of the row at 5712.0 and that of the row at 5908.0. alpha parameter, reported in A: 5878.0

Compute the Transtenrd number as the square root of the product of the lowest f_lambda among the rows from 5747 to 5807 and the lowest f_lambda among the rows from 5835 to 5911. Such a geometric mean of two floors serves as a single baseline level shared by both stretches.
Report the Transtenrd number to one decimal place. 27.4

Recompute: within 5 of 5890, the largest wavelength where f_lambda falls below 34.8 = 5894.0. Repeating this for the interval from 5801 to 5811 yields 5808.0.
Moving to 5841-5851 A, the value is 5848.0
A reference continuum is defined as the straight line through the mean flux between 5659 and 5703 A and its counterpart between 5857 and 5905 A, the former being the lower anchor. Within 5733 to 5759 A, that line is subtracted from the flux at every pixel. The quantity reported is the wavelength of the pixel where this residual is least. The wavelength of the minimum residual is 5756.0 A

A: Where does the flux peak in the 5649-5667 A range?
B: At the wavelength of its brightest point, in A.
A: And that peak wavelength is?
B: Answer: 5660.0 A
